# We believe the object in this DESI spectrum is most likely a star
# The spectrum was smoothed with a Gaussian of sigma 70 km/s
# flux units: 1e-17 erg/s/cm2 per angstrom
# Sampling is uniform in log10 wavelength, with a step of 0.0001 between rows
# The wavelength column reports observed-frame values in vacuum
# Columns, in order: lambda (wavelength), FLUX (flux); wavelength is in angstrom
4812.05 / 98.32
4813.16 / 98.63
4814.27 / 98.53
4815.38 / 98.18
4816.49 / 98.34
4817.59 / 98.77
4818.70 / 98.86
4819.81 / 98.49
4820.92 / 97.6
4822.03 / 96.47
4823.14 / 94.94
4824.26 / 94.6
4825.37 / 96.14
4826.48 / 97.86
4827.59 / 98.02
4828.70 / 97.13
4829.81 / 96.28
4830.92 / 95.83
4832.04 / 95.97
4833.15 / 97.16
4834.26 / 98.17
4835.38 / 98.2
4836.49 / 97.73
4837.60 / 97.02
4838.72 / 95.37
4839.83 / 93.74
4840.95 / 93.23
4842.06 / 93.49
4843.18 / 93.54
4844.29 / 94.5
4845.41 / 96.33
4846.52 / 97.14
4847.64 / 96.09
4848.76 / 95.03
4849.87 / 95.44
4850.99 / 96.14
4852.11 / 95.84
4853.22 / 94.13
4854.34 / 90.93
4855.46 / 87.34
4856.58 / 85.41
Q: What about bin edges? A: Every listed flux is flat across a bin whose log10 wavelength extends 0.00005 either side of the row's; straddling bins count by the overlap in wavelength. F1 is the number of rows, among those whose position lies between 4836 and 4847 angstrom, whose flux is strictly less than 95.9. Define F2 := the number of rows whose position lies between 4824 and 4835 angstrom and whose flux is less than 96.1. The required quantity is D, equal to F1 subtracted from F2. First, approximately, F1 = 6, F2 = 3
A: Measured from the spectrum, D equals -3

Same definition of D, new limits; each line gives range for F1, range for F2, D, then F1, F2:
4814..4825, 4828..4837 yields 0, 2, 2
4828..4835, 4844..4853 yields 4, 1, 5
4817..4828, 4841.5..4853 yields 5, 2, 7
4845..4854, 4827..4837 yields -2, 4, 2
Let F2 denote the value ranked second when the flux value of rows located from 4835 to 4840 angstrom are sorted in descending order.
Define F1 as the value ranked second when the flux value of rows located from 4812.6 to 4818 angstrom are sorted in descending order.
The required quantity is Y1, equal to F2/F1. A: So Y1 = 0.99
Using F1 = 98.63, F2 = 97.73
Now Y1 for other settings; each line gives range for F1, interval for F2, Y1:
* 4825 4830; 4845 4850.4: 0.98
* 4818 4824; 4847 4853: 0.98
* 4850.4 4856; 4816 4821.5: 1.03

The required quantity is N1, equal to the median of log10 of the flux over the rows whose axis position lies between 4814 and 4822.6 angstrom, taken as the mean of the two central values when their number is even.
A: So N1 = 1.99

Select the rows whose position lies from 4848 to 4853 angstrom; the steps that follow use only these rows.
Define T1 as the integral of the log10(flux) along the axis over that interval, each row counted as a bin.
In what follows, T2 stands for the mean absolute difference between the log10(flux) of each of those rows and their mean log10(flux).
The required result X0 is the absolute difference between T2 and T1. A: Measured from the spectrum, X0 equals 9.9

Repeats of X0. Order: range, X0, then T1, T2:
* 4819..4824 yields 9.9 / 9.9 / 0.005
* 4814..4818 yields 8.0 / 8.0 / 0.001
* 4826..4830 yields 8.0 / 8.0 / 0.003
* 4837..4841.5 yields 8.9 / 8.9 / 0.006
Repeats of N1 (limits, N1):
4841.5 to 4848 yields 1.98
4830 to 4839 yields 1.99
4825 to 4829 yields 1.99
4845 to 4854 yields 1.98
